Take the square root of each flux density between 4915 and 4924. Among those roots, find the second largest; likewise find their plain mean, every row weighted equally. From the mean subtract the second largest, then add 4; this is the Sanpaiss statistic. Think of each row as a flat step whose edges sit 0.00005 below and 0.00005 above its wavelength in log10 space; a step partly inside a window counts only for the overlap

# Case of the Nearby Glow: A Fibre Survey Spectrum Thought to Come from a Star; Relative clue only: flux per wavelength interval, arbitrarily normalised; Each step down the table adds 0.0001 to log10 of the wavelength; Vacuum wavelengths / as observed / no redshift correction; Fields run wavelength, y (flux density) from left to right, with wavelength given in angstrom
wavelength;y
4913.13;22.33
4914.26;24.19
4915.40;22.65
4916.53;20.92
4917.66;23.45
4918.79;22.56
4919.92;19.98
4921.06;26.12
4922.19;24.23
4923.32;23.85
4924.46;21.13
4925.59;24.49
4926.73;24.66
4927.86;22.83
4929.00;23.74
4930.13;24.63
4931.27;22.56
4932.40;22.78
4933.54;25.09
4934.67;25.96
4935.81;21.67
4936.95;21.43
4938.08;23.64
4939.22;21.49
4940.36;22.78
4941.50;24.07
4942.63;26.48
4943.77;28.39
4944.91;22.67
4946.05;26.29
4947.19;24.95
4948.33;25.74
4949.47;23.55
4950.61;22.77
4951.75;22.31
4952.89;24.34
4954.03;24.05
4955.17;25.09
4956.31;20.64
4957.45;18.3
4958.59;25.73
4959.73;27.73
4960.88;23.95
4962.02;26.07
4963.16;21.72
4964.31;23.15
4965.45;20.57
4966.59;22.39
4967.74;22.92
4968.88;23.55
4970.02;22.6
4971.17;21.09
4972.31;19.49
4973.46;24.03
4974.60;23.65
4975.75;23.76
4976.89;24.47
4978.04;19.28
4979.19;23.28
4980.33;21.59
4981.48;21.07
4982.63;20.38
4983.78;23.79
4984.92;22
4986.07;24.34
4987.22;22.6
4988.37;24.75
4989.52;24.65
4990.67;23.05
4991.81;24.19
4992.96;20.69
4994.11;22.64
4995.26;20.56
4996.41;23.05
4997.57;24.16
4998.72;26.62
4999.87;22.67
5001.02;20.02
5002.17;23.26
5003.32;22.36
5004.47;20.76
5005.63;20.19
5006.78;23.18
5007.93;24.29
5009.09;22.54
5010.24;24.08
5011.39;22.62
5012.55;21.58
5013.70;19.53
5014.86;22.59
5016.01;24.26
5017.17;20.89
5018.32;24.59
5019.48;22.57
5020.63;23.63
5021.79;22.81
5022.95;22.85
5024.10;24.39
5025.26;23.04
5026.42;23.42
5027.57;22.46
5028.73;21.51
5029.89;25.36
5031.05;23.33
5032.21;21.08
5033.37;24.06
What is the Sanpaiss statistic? 3.87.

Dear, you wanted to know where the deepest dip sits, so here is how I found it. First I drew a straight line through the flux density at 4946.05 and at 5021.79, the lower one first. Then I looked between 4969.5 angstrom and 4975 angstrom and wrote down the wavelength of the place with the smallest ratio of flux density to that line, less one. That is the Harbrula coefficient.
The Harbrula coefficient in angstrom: 4972.31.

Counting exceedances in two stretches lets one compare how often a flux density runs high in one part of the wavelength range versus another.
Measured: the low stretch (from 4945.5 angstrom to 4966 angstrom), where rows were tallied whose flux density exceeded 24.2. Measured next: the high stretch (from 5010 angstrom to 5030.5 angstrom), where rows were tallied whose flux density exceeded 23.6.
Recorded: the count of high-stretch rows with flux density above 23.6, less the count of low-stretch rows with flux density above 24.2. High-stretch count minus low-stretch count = -2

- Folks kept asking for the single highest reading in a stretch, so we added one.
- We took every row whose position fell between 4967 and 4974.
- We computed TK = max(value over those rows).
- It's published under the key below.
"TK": 24.03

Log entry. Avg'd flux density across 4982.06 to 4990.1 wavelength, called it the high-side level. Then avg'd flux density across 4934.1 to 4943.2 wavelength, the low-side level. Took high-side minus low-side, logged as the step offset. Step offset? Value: -0.2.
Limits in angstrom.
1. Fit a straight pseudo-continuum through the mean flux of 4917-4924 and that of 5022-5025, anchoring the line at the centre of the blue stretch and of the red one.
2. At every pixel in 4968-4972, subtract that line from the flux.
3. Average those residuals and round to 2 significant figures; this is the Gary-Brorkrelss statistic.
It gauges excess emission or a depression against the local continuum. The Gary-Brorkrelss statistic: -1.1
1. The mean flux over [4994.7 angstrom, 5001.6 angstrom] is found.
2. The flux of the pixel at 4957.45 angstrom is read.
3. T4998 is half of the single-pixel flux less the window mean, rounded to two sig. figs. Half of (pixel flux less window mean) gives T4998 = -2.3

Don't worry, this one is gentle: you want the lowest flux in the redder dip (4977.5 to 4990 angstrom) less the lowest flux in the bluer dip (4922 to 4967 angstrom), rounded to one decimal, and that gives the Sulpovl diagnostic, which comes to 1.0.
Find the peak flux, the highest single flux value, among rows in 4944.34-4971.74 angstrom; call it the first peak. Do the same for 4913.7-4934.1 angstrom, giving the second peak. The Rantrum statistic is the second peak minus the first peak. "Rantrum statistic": -1.6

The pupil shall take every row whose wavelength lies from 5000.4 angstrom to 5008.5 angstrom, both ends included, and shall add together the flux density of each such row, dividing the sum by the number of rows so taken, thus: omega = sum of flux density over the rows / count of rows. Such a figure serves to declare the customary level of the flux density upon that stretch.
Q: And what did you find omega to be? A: 22.0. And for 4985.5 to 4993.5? 23.5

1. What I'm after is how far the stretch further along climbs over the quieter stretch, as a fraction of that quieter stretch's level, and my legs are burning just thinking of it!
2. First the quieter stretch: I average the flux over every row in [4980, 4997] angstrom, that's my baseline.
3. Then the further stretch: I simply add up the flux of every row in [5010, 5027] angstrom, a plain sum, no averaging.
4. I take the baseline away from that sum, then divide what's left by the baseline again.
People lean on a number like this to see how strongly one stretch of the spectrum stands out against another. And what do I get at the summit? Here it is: 14.2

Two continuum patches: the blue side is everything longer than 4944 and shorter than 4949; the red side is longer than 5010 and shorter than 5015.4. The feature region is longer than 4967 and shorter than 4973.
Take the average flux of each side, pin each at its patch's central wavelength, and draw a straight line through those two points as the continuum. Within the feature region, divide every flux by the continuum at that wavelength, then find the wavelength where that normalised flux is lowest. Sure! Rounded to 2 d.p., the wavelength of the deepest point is 4972.31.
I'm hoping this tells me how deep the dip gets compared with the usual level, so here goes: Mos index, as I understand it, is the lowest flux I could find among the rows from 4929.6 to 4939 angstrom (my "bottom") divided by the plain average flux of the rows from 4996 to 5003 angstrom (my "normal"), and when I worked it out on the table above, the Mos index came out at 0.92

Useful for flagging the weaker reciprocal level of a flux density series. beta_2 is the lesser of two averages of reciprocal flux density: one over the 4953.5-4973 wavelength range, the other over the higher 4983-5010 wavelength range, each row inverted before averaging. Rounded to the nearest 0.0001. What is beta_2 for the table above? 0.0439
